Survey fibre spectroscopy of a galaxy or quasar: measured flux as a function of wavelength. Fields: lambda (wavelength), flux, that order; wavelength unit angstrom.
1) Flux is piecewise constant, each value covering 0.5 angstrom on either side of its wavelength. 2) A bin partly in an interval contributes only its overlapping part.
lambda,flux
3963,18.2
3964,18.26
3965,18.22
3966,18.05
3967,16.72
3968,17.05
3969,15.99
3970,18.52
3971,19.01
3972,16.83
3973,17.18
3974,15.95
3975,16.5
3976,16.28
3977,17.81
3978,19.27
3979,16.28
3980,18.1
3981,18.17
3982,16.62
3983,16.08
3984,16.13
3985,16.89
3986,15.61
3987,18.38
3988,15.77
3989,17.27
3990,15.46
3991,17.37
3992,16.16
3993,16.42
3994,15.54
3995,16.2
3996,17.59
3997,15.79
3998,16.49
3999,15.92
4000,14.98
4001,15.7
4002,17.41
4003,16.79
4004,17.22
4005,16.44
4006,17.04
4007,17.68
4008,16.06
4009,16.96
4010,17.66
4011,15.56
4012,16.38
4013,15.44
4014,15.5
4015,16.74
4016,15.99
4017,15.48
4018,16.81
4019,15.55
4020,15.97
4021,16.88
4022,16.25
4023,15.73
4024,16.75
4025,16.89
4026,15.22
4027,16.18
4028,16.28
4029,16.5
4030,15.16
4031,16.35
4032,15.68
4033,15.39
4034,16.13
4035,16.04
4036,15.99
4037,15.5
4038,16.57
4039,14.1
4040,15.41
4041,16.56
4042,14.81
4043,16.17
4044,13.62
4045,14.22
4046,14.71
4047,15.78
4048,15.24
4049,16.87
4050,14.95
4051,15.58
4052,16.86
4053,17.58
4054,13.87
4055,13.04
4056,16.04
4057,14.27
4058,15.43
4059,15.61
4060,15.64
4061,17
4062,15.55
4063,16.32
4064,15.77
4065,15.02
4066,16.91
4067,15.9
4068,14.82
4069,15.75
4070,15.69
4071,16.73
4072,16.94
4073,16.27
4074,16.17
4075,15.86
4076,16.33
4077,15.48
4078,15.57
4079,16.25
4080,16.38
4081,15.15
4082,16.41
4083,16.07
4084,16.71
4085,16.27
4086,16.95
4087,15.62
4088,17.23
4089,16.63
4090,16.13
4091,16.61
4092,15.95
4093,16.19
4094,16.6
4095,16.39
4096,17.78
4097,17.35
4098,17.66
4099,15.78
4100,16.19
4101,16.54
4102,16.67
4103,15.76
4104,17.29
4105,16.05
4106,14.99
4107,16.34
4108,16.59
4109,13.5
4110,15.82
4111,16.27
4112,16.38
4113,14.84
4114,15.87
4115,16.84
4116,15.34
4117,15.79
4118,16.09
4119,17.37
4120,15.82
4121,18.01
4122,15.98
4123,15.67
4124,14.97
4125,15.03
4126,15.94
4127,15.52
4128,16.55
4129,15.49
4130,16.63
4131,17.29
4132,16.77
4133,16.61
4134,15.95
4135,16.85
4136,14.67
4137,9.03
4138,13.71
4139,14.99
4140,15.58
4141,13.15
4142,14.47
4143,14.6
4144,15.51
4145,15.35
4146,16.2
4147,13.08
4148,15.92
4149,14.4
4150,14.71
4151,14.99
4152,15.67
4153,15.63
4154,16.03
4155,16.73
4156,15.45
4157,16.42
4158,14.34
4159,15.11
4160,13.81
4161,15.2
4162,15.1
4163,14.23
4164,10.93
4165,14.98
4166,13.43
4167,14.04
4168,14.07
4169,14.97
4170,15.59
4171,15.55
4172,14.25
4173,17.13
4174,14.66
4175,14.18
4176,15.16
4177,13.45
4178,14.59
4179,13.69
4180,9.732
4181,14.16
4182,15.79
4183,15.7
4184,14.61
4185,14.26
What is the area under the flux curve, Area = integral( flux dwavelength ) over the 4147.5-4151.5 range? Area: 60.0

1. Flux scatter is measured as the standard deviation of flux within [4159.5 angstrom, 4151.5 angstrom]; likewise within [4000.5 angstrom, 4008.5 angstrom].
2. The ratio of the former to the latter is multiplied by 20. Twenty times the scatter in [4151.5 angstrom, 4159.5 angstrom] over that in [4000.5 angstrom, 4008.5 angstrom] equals 22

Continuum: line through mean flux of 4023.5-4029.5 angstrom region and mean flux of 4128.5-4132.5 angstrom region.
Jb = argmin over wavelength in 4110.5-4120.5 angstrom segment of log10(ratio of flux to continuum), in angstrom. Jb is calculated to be 4113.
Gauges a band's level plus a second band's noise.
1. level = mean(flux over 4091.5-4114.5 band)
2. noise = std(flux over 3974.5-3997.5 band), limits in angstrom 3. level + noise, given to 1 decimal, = 17.2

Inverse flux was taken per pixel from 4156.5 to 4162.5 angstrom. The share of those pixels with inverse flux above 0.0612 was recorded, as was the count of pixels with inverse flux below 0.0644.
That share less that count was -0.2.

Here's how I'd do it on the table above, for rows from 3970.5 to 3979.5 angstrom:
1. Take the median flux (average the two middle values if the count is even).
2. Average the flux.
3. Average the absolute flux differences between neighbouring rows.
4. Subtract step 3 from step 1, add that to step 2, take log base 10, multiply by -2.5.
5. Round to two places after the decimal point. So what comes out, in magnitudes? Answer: -3.79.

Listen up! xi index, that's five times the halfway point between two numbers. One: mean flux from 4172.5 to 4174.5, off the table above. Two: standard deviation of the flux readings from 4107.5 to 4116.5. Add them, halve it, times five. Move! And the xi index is 42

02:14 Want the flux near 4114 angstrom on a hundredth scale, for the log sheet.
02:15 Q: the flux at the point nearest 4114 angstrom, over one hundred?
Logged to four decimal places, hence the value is 0.1587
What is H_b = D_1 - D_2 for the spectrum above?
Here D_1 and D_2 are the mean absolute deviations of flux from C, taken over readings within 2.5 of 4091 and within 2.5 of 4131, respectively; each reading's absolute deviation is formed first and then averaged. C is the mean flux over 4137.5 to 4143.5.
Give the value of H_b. -0.3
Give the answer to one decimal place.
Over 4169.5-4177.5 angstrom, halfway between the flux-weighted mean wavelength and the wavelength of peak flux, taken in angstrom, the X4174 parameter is 4173.2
